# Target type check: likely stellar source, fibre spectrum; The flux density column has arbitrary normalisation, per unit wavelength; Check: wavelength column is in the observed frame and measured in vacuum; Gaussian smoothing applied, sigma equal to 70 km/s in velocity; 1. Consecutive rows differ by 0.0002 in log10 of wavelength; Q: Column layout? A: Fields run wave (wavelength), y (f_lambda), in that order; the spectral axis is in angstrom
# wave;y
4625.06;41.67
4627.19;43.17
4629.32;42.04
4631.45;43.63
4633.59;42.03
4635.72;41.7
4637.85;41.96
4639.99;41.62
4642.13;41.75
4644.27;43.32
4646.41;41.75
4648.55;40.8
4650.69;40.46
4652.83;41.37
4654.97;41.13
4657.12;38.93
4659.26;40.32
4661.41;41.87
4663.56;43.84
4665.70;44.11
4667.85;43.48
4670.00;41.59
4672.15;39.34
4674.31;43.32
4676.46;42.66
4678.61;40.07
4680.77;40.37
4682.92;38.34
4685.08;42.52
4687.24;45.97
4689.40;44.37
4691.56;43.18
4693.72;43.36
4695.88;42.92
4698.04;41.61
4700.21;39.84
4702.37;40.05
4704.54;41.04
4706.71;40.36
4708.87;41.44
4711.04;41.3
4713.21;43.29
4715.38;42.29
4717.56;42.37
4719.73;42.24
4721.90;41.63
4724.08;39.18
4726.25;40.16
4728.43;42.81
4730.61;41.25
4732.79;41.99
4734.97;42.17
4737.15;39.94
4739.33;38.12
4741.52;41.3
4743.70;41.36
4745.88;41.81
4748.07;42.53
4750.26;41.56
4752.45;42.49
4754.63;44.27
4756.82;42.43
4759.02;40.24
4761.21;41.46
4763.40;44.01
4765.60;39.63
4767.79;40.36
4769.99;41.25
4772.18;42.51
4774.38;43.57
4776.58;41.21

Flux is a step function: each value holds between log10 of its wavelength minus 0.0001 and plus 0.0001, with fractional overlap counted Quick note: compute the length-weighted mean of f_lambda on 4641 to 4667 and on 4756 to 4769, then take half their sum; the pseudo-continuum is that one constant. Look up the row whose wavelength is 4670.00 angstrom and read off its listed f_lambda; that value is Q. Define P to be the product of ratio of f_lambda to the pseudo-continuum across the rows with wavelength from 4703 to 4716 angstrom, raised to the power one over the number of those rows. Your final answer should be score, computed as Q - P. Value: 40.6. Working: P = 1.00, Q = 41.59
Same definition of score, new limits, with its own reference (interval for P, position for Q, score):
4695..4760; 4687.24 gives 45.0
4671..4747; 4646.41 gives 40.7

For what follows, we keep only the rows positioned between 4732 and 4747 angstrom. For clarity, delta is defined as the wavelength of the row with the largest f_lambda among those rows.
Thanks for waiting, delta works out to 4734.97 angstrom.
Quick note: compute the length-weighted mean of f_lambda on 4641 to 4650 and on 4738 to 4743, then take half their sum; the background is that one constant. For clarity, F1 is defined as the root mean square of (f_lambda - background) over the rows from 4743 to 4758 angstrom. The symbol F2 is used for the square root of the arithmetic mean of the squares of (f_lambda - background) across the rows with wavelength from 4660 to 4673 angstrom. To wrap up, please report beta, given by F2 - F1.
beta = 0.5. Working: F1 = 1.8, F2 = 2.26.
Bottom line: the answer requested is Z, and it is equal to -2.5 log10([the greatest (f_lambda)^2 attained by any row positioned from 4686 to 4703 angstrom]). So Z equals -8.31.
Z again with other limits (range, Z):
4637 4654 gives -8.18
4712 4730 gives -8.18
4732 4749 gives -8.14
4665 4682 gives -8.22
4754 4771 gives -8.23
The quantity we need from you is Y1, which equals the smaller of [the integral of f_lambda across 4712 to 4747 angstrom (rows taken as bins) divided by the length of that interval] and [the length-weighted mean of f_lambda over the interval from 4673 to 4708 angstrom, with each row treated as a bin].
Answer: 41.4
